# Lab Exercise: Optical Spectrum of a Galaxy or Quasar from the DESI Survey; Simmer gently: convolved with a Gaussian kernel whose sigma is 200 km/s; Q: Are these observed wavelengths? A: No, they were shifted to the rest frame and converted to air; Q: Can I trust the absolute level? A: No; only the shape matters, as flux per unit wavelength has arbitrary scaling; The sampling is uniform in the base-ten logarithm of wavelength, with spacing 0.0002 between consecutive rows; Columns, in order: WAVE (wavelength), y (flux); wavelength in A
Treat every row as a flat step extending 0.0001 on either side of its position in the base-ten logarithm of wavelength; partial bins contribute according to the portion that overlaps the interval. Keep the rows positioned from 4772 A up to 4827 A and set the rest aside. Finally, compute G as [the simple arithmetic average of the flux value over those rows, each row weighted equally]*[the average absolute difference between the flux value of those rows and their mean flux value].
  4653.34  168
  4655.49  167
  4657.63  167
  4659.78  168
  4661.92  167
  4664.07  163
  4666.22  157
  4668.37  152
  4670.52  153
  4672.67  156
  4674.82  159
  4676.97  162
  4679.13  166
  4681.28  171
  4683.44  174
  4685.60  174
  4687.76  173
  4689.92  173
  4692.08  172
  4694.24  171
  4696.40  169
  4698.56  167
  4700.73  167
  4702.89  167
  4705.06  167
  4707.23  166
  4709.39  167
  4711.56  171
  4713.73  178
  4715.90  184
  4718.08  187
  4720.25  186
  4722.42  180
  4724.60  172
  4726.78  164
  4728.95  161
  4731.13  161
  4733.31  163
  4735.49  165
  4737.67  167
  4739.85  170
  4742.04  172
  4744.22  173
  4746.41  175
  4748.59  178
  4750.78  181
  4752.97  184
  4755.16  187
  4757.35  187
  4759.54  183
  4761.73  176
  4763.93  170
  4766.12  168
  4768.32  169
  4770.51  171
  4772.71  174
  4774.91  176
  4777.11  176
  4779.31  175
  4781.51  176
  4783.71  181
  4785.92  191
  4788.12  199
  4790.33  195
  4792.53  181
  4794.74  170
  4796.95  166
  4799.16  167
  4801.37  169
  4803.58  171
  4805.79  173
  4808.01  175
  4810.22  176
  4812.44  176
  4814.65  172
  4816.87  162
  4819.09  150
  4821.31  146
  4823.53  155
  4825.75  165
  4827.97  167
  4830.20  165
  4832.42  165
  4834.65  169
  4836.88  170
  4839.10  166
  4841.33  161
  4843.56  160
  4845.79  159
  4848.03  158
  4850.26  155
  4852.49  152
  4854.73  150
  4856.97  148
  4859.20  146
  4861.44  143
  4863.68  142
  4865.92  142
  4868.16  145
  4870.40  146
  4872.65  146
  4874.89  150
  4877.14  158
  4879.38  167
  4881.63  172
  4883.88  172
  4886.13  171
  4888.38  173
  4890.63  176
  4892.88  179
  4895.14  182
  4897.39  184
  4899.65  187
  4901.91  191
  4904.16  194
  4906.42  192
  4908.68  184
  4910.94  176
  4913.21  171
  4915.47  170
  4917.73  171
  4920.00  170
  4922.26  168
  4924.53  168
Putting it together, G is 1471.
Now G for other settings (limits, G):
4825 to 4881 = 1304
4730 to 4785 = 960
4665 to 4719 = 1070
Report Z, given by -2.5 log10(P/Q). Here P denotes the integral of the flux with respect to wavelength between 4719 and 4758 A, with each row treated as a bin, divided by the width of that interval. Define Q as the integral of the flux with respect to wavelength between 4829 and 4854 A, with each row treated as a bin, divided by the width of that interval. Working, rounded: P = 174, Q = 162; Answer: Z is -0.078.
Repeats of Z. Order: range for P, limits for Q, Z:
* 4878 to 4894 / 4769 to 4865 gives -0.040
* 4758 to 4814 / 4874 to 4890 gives -0.060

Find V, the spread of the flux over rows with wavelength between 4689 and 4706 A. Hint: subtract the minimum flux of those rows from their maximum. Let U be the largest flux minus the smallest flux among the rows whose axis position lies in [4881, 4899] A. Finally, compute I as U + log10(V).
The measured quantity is 14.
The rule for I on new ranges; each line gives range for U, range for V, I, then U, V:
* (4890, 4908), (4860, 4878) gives 19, 18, 16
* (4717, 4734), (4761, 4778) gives 27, 26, 8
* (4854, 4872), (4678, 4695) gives 9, 8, 8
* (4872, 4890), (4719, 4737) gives 28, 27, 25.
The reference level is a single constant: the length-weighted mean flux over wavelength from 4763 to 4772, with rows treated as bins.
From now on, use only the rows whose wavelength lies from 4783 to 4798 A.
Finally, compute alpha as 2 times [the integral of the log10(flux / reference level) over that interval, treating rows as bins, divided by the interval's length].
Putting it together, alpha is 0.07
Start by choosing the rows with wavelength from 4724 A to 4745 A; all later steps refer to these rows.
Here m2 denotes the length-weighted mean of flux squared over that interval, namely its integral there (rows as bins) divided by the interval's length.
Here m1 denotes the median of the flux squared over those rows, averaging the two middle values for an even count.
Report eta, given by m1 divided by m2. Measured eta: 0.99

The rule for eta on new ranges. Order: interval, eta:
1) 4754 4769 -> 0.98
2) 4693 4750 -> 0.98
